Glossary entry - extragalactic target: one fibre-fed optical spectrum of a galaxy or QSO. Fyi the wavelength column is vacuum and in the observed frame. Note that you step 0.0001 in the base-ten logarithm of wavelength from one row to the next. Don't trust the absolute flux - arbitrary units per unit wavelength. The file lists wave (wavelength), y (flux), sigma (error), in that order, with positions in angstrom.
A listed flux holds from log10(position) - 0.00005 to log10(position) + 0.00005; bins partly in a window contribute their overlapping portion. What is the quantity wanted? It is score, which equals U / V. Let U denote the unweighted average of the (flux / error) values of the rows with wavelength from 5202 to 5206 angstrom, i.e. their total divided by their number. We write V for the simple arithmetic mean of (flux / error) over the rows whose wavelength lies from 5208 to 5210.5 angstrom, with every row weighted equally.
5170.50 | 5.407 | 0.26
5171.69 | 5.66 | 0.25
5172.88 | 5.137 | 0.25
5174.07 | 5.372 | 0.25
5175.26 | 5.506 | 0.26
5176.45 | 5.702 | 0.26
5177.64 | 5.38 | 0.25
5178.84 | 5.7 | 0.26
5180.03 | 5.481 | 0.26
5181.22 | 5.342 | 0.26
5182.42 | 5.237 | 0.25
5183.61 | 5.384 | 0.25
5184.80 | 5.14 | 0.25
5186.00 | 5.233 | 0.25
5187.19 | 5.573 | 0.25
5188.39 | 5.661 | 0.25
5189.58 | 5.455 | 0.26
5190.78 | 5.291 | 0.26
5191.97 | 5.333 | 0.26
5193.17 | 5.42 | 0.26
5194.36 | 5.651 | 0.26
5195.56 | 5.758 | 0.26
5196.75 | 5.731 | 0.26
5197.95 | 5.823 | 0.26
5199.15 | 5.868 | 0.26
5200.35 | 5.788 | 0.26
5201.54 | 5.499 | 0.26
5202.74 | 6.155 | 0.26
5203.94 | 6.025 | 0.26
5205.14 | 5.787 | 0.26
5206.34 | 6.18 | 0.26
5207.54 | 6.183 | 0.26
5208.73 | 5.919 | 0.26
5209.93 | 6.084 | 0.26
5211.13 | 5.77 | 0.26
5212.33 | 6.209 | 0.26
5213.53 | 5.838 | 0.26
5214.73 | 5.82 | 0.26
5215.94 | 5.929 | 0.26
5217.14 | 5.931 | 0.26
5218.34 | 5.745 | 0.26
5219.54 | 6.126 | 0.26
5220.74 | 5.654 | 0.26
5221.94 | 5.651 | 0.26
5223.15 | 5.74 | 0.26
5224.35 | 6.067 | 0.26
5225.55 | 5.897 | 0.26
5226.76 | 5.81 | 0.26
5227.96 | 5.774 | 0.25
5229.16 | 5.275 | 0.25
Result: 1.00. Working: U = 23.0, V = 23.1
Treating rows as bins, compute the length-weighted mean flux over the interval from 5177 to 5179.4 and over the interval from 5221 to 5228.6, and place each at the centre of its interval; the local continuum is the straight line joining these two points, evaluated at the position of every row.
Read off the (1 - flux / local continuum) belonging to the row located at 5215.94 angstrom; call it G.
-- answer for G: -0.029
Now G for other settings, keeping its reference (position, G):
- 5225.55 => -0.014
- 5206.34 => -0.084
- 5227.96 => 0.010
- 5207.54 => -0.083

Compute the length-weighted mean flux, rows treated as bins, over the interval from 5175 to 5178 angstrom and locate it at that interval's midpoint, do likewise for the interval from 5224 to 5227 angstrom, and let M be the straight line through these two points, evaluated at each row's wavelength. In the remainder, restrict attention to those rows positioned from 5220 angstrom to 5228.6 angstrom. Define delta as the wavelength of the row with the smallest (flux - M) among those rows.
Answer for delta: 5221.94 angstrom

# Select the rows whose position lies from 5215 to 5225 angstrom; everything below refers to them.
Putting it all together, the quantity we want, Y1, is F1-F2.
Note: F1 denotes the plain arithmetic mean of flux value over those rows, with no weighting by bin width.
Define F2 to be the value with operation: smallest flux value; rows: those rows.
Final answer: 0.204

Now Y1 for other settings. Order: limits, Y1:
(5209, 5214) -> 0.205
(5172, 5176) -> 0.201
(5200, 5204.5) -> 0.368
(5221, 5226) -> 0.188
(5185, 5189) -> 0.256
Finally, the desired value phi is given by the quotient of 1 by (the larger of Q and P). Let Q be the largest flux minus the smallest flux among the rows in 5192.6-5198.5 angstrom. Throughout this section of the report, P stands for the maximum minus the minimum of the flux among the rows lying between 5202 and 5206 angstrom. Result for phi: 2.5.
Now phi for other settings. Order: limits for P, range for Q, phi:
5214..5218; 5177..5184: 2.2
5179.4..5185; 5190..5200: 1.7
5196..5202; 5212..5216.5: 2.6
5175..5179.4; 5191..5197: 2.4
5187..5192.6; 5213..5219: 2.7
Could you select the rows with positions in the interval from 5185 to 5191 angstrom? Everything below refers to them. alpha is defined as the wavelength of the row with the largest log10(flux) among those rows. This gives 5188.39 angstrom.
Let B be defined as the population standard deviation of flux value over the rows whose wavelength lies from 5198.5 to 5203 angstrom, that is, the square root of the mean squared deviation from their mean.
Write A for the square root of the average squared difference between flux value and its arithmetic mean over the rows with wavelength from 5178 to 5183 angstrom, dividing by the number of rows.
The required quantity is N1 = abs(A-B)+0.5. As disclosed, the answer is 0.56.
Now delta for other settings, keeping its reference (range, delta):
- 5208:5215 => 5211.13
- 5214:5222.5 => 5221.94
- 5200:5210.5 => 5201.54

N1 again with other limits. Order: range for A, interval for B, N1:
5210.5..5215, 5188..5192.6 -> 0.53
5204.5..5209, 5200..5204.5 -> 0.58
